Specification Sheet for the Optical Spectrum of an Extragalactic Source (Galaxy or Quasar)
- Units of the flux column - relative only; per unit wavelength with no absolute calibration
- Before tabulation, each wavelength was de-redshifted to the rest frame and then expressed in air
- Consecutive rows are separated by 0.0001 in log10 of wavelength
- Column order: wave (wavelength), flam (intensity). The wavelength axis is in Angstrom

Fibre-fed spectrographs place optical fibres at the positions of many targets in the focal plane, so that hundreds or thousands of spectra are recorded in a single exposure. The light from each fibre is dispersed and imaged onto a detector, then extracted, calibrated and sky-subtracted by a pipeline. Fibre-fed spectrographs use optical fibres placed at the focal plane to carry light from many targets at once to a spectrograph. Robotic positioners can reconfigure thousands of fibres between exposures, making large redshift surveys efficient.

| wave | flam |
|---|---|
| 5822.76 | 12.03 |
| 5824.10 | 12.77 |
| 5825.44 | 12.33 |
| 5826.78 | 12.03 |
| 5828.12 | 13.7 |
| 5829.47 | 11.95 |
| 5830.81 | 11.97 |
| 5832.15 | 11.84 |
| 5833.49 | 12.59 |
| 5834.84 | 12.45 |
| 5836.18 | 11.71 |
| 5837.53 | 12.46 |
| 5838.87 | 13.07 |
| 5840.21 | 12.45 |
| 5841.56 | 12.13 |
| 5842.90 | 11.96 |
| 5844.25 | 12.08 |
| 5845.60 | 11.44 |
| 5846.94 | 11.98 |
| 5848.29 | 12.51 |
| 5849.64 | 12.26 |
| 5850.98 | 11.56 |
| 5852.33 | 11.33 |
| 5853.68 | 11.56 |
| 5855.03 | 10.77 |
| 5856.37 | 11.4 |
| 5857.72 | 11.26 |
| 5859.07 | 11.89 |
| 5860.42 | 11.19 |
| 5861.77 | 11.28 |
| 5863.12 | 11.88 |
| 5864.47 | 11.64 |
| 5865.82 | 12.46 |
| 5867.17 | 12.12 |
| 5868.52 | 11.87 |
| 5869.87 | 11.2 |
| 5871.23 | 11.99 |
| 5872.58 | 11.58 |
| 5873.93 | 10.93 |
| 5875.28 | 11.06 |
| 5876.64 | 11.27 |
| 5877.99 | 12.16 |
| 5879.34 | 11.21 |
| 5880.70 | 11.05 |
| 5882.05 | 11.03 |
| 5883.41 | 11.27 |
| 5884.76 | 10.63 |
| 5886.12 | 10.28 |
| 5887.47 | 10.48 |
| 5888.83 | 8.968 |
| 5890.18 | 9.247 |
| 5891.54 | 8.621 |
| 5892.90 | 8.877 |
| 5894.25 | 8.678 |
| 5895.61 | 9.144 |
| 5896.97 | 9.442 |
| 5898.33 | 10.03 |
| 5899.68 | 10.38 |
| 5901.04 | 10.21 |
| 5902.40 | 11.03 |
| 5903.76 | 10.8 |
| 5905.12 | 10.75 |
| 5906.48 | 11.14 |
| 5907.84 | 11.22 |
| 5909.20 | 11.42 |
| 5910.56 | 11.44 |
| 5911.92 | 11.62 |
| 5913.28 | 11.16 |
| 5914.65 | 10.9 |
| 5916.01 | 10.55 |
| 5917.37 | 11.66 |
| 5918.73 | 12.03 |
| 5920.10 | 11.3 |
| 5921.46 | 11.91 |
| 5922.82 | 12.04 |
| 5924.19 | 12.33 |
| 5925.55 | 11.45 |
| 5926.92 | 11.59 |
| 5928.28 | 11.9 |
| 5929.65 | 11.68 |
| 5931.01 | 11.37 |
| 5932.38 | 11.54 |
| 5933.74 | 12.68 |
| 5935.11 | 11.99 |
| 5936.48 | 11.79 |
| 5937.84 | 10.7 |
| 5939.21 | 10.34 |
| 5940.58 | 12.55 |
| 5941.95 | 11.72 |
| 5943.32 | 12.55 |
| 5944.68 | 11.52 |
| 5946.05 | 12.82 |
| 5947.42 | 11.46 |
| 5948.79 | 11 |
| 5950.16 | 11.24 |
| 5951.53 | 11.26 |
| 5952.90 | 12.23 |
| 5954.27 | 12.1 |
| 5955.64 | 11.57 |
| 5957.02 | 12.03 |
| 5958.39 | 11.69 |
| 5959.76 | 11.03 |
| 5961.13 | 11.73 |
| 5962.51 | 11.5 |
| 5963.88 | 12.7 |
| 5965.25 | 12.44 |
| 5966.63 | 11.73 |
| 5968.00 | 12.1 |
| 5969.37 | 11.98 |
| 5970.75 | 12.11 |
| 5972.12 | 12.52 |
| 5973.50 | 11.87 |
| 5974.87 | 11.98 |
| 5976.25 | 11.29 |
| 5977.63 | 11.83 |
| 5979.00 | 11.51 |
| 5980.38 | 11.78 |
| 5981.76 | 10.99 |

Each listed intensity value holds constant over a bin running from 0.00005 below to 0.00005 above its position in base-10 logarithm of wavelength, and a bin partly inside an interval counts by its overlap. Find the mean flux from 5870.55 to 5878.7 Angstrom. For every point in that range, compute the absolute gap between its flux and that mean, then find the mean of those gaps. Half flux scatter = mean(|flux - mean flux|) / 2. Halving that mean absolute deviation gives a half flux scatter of 0.21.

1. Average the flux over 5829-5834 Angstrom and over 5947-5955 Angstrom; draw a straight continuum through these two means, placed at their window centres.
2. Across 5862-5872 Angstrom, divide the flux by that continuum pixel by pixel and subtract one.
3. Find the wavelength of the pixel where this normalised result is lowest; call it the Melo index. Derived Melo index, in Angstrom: 5869.87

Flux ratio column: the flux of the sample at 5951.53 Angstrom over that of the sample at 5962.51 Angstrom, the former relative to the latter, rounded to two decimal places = 0.98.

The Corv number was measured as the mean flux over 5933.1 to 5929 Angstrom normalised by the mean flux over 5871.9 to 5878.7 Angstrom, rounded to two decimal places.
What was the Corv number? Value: 1.01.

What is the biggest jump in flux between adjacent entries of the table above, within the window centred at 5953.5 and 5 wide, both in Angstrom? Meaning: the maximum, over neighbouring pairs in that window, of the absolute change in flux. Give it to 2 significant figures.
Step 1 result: 0.97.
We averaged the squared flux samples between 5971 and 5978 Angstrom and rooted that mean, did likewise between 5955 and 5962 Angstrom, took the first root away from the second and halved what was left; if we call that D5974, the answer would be -0.14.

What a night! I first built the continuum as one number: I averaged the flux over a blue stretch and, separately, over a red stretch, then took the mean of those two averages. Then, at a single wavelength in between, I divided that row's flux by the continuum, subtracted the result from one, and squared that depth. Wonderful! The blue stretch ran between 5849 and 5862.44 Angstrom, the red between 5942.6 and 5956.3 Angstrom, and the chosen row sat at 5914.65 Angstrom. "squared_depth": 0.0038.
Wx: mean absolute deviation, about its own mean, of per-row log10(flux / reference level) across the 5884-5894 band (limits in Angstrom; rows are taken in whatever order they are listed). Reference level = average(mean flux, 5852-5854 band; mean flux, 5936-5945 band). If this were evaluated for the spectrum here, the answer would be 0.034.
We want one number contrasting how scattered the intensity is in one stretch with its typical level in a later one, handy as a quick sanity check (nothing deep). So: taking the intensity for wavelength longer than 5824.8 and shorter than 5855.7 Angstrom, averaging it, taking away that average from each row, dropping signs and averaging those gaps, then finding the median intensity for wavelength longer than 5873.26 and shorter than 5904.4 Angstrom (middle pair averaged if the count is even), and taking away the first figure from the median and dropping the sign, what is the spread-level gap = 10.0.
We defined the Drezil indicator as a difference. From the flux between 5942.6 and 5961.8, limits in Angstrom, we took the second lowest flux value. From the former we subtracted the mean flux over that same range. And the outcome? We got -0.7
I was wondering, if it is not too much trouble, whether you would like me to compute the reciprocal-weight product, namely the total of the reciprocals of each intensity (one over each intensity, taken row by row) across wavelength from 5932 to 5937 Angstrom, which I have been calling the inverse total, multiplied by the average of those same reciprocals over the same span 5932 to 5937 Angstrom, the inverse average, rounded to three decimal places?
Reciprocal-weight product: 0.028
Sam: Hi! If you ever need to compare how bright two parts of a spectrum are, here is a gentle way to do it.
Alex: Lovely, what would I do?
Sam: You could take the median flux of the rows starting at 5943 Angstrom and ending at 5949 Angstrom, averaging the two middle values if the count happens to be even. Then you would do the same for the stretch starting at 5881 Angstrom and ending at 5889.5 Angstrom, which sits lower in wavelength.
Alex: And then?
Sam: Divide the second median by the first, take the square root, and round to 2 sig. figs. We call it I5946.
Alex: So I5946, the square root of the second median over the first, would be 0.96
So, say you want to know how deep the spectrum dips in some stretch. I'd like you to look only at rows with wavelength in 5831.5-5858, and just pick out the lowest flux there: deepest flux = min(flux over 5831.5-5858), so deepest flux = 10.77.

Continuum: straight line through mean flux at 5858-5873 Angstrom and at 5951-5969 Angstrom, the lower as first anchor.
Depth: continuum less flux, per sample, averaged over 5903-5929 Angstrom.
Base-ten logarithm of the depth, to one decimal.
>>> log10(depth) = -0.4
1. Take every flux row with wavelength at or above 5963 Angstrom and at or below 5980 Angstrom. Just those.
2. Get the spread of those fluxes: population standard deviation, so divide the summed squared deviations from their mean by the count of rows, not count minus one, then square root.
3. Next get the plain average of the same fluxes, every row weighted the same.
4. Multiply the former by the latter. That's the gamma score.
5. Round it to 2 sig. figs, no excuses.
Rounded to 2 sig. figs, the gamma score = 4.7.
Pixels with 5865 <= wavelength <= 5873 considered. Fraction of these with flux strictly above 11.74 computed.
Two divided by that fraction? 3.0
